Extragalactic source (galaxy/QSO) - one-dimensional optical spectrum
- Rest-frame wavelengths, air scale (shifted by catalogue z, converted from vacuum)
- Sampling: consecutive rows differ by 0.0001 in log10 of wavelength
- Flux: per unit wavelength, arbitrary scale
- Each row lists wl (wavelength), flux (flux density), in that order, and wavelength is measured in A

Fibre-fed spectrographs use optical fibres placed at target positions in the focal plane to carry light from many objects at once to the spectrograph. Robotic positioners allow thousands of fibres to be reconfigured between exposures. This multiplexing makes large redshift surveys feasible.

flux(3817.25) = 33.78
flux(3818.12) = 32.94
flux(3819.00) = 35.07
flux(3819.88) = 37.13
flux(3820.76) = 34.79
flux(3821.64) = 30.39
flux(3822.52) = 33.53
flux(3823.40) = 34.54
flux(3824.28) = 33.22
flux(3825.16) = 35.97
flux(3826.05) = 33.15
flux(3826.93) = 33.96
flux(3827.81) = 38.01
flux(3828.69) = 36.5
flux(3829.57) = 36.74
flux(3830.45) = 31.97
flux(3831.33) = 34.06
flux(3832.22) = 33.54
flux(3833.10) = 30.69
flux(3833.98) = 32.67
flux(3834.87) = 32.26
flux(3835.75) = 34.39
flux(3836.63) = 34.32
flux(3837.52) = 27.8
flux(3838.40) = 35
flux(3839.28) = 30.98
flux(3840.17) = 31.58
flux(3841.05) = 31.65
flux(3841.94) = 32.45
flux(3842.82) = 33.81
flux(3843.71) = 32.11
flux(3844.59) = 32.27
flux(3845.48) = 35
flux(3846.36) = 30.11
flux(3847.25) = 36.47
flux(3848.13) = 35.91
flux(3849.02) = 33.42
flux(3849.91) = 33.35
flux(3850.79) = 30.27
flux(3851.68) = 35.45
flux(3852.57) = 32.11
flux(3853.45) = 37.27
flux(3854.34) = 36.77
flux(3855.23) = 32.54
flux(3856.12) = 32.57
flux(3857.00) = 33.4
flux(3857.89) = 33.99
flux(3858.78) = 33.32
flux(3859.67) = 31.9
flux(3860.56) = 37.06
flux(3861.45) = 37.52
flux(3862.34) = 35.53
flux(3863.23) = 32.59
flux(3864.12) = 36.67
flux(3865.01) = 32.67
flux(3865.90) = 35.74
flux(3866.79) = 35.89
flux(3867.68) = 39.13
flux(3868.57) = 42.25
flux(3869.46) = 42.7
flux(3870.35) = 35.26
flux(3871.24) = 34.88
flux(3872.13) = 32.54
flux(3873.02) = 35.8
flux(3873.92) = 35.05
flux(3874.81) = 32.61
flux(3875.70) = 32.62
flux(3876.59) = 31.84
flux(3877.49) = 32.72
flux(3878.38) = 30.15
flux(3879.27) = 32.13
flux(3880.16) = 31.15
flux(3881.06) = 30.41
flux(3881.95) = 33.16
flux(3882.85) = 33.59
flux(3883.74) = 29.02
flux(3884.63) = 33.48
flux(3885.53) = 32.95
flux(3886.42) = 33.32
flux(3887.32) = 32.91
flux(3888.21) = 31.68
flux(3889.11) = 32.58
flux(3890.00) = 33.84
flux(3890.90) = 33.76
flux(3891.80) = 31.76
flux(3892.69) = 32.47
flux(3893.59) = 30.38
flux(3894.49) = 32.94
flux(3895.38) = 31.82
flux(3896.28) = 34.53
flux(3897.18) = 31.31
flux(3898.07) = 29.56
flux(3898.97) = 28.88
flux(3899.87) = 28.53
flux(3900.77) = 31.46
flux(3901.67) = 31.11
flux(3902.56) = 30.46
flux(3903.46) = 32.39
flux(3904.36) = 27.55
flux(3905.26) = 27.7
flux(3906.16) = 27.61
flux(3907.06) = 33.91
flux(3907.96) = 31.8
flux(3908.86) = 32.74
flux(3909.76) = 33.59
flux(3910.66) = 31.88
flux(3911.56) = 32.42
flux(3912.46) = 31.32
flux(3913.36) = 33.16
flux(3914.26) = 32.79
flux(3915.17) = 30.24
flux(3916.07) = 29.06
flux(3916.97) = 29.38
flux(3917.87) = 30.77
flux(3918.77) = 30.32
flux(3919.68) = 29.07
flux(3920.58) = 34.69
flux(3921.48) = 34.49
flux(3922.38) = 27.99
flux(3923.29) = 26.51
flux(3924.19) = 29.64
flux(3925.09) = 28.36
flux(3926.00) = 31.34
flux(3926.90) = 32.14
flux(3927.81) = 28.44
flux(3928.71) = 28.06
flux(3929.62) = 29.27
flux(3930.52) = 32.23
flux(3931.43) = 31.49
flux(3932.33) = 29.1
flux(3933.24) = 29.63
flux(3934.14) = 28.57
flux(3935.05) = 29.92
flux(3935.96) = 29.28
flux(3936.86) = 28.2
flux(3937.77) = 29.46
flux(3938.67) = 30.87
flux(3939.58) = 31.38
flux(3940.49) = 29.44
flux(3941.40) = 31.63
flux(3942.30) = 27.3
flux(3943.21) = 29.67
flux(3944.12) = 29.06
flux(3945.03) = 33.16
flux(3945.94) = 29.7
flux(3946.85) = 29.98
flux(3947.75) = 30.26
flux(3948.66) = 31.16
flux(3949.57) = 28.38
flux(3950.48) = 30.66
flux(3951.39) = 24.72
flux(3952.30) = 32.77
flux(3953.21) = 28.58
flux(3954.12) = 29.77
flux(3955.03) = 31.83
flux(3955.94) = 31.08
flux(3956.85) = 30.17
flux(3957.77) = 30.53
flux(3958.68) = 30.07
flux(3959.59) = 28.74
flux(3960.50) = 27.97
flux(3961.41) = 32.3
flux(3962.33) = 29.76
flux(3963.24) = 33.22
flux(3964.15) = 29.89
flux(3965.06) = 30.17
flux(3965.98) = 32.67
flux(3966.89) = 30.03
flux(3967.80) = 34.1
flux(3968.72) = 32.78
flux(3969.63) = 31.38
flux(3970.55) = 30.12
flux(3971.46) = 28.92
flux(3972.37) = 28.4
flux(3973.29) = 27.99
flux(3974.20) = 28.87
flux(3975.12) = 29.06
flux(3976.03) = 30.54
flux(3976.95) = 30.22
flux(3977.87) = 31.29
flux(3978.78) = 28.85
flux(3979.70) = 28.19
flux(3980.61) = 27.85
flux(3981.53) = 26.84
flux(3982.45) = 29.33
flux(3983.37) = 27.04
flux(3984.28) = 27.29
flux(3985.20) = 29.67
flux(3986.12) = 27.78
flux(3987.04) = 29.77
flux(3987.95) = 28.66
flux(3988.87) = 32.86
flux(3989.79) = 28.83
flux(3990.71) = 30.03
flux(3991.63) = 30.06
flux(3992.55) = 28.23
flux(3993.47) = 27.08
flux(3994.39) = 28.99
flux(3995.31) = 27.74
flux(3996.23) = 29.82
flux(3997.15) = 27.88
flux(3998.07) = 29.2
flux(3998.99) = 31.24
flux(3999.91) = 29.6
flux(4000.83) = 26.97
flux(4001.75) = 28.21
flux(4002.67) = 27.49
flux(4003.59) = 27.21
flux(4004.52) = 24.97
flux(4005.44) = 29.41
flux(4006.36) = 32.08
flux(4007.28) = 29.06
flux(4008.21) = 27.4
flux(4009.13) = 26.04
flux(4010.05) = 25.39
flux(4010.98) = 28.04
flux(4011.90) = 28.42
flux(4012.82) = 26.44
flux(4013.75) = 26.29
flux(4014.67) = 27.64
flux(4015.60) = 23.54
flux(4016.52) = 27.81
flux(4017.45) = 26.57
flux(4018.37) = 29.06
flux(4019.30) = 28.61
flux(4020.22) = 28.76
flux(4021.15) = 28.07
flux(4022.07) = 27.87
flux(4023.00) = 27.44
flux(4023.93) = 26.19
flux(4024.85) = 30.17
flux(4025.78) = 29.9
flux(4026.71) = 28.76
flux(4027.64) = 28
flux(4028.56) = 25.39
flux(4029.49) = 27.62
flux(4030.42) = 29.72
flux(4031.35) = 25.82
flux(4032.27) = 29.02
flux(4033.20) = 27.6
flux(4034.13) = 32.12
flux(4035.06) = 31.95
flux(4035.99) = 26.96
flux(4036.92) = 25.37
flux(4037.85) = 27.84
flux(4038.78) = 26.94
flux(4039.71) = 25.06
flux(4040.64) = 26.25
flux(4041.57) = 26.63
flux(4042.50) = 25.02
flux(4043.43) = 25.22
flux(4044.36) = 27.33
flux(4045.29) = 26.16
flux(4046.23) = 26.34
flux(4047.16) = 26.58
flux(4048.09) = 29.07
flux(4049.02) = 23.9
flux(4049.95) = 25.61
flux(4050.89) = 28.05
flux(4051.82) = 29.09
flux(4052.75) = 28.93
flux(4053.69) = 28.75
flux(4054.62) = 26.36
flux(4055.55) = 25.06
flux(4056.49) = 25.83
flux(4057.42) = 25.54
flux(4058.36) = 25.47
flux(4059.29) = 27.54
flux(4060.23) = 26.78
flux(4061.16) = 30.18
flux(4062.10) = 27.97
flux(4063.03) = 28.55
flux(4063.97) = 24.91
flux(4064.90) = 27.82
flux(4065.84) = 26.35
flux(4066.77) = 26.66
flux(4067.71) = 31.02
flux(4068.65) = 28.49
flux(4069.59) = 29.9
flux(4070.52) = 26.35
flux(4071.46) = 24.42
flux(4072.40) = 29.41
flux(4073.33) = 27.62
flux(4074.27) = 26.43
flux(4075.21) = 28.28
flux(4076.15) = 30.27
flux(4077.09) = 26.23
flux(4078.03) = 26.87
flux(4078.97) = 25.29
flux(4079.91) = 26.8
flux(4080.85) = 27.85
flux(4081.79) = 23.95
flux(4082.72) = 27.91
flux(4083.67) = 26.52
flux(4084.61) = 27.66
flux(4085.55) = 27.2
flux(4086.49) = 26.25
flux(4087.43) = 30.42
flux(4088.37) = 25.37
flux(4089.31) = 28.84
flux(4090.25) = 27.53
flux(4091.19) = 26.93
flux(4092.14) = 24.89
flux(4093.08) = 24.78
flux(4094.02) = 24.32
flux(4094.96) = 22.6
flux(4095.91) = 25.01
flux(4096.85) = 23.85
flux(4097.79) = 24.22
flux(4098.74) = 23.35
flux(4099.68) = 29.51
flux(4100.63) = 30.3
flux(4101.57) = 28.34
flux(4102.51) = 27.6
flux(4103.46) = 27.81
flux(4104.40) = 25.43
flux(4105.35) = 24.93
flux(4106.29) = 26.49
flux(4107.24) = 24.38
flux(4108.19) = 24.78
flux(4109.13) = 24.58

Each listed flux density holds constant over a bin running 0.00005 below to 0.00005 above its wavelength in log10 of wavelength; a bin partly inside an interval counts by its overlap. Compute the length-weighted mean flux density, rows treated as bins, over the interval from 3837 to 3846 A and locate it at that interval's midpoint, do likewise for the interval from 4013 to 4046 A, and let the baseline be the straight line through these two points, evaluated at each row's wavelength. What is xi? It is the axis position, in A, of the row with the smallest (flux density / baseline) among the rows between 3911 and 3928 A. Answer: 3923.29 A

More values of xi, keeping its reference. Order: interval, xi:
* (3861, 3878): 3876.59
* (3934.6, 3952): 3951.39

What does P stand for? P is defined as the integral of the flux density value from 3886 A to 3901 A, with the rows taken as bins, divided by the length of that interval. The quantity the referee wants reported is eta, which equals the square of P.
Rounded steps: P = 32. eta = 1015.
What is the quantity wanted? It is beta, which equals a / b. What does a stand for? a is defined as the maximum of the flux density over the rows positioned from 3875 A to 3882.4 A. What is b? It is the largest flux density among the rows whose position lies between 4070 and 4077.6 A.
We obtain 1.10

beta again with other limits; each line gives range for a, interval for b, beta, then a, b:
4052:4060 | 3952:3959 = 0.88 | 28.93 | 32.77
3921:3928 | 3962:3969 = 1.01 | 34.49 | 34.1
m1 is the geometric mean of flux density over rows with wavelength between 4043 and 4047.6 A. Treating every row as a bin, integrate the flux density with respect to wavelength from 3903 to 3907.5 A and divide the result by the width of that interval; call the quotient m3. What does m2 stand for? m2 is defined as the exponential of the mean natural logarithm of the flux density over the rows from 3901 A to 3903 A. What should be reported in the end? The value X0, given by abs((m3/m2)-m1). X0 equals 25.3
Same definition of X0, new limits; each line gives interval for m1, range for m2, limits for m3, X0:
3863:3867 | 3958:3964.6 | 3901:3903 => 33.6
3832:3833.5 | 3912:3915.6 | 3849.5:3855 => 31.0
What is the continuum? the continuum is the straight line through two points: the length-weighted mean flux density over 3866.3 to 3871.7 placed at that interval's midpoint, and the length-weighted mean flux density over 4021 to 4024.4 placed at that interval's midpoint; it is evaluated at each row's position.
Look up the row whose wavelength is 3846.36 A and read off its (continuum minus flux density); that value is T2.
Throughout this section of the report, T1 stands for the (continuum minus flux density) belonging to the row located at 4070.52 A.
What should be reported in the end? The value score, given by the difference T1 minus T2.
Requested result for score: -12.2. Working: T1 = -2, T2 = 9.9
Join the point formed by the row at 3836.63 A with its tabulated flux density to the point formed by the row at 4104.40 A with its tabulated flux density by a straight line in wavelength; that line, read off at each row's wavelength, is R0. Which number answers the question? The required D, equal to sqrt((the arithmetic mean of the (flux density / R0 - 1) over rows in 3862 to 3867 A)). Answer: 0.21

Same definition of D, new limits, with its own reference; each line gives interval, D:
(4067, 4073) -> 0.25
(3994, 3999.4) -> 0.07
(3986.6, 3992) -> 0.16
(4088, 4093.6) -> 0.14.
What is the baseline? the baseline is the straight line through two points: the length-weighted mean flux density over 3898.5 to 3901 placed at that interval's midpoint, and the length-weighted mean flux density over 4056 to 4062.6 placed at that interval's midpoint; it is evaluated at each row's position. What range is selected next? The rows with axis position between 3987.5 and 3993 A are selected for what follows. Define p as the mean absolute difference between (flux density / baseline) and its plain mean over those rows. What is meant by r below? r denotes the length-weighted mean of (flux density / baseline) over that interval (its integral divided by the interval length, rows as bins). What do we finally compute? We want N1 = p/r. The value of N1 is 0.041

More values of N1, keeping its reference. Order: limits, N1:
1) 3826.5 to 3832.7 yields 0.051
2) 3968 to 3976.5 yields 0.042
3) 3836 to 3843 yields 0.053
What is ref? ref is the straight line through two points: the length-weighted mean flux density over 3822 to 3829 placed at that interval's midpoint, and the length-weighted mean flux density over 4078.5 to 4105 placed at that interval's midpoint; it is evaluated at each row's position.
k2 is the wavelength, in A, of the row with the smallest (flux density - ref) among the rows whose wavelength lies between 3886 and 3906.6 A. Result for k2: 3904.36 A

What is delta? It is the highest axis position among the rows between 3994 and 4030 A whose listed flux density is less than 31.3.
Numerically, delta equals 4029.49 A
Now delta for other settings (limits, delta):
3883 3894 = 3893.59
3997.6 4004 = 4003.59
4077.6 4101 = 4100.63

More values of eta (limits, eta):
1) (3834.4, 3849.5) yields 1082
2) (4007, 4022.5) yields 747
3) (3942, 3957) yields 895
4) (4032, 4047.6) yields 738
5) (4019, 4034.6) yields 801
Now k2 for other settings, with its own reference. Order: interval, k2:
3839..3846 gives 3839.28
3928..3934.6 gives 3928.71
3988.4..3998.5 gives 3993.47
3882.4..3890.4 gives 3883.74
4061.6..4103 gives 4094.96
